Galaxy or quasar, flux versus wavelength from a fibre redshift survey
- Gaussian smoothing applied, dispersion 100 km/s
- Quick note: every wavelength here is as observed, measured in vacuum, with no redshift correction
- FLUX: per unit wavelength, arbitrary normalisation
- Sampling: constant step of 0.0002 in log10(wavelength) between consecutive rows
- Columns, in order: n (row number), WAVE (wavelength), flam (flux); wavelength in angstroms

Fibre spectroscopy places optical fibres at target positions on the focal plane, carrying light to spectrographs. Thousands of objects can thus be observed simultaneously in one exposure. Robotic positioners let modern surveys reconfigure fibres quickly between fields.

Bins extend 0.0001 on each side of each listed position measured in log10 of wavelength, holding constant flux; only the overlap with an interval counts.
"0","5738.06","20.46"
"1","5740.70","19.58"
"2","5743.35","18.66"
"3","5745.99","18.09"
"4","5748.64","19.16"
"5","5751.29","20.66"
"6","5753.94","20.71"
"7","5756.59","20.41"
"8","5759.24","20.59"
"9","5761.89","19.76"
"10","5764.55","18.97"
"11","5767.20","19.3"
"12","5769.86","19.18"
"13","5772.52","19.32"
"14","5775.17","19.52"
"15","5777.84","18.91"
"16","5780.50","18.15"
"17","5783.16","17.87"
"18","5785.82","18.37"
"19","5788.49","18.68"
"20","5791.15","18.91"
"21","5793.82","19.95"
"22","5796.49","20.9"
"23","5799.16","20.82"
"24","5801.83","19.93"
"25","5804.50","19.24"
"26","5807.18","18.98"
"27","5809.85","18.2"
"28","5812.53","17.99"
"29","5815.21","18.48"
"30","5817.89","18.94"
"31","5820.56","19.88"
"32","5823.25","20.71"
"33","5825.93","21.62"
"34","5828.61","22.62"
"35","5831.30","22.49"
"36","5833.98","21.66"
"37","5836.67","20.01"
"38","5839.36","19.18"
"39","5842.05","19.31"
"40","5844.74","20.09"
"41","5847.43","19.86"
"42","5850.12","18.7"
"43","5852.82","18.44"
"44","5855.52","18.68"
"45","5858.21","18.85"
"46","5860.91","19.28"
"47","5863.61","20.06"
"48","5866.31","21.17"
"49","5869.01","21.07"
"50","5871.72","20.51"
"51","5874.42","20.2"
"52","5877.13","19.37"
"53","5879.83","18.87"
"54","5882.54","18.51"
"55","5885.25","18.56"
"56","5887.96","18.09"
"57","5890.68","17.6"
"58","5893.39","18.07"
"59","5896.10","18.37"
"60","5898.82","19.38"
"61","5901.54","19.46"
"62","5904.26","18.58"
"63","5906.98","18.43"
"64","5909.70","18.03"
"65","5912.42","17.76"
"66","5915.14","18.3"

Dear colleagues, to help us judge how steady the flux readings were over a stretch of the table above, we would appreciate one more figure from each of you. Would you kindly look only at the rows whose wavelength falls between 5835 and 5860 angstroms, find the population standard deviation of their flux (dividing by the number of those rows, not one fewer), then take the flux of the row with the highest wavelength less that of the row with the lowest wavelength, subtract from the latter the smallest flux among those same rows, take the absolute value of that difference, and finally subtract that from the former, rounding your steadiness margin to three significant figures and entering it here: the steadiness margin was -19.0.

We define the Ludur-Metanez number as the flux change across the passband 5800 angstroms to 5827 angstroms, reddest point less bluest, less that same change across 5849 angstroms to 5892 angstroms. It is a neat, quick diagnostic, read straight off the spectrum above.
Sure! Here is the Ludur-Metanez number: 3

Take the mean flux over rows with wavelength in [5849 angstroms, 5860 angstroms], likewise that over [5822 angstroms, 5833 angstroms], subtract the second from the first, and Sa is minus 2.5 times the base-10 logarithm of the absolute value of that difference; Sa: -1.26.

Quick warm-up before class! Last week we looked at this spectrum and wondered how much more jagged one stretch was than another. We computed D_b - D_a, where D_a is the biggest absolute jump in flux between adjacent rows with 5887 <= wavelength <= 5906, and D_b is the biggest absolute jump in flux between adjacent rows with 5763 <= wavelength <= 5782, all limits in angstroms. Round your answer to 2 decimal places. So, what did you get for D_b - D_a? -0.25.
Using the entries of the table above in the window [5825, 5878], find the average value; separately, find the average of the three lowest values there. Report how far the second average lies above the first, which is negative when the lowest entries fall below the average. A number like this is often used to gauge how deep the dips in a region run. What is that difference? -1.55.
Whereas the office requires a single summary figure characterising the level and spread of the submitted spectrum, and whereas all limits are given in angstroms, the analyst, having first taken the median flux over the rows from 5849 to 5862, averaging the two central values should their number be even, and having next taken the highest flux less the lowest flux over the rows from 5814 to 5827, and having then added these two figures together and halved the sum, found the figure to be 10.9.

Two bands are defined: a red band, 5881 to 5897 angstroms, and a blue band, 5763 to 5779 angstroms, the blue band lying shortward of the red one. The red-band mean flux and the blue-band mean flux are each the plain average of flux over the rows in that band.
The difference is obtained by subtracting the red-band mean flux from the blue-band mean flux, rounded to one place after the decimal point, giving 1.0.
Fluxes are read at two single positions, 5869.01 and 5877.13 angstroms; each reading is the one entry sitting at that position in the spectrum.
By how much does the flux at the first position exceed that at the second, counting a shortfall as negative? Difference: 1.7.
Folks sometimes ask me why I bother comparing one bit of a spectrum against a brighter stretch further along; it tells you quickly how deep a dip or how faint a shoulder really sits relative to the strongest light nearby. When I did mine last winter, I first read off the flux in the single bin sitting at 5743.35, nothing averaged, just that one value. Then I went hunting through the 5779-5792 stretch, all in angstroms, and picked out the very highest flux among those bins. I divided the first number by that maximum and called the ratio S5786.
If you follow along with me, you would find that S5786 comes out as 0.99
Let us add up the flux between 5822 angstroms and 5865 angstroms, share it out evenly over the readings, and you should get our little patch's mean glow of 20.1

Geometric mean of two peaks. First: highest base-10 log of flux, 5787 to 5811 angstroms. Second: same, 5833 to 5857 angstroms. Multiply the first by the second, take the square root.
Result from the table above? 1.33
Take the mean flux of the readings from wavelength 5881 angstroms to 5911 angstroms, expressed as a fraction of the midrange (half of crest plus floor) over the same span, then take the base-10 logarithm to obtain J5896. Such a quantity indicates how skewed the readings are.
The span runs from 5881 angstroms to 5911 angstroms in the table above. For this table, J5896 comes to -0.0016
